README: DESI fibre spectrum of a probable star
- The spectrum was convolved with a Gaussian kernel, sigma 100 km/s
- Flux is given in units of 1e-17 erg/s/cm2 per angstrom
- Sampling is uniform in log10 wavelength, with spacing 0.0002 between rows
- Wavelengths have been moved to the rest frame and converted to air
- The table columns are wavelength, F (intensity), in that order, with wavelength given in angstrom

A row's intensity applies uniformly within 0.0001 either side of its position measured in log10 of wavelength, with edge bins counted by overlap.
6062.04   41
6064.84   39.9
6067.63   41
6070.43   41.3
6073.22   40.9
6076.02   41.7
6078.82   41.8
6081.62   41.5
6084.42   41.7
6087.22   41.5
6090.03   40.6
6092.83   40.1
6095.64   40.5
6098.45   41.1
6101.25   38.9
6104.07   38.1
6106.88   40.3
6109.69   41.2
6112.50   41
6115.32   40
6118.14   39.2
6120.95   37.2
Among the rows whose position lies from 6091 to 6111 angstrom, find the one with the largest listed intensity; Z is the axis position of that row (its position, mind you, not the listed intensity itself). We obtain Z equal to 6109.69 angstrom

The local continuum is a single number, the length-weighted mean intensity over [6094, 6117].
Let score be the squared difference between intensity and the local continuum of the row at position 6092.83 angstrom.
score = 0.0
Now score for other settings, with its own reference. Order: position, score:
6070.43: 1.4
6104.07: 4.1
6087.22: 1.9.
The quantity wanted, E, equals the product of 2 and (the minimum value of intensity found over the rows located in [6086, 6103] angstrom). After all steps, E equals 77.8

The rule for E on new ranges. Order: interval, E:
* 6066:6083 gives 81.8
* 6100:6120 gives 76.2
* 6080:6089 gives 83.0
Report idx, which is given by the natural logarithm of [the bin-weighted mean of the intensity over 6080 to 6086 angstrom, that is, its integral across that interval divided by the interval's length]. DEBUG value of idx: 3.73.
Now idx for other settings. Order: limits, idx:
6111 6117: 3.70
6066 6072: 3.72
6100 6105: 3.65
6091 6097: 3.70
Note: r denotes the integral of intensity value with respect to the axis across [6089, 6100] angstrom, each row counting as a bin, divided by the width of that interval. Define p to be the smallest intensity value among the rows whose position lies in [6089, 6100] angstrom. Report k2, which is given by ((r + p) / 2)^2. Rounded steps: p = 40.1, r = 40.6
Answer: 1627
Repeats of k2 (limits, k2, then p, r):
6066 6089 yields 1693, 40.9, 41.4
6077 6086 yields 1730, 41.5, 41.7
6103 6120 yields 1523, 38.1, 40.0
